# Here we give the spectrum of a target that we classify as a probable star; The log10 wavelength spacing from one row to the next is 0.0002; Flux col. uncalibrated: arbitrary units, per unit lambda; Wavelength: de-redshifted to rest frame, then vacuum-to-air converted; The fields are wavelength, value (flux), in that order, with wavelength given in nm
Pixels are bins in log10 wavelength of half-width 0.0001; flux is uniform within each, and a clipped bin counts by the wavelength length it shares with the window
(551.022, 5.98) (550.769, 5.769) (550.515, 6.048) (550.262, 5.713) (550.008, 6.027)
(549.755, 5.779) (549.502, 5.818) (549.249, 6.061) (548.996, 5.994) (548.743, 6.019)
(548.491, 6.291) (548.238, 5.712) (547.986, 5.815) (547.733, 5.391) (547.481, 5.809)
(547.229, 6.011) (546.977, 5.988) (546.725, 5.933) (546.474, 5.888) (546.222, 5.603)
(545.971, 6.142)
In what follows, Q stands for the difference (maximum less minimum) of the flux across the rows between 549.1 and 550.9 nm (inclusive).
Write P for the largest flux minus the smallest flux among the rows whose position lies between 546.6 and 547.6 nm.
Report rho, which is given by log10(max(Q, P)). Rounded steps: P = 0.20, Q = 0.35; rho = -0.46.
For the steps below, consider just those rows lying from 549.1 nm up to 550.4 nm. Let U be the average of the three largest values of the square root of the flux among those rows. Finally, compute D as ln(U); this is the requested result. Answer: 0.893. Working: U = 2.44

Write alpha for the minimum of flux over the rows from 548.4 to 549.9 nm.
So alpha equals 5.779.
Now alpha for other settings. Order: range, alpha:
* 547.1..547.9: 5.391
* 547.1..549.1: 5.391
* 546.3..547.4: 5.888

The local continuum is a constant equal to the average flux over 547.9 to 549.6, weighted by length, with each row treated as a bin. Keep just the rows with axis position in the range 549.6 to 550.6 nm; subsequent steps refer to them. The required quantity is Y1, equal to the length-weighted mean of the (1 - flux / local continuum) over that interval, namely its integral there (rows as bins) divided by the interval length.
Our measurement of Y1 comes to 0.014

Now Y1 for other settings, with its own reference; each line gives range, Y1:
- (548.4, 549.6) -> -0.012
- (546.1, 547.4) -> 0.014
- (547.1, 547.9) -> 0.037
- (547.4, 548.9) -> 0.020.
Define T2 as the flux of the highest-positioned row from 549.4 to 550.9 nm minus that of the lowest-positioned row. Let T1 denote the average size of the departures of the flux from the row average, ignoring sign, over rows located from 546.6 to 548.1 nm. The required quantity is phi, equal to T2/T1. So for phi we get 0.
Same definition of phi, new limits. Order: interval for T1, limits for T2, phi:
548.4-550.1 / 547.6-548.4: 3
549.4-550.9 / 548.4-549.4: -2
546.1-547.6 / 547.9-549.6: 0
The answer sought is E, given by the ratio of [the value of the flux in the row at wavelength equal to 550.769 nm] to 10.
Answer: 0.577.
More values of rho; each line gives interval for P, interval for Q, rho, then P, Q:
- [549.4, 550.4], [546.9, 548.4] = -0.21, 0.31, 0.62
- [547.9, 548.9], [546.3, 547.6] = -0.24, 0.58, 0.20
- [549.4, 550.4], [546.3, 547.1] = -0.50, 0.31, 0.10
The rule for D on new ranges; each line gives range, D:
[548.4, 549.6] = 0.906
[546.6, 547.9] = 0.894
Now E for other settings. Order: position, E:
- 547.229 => 0.601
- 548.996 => 0.599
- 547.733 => 0.539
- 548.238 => 0.571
